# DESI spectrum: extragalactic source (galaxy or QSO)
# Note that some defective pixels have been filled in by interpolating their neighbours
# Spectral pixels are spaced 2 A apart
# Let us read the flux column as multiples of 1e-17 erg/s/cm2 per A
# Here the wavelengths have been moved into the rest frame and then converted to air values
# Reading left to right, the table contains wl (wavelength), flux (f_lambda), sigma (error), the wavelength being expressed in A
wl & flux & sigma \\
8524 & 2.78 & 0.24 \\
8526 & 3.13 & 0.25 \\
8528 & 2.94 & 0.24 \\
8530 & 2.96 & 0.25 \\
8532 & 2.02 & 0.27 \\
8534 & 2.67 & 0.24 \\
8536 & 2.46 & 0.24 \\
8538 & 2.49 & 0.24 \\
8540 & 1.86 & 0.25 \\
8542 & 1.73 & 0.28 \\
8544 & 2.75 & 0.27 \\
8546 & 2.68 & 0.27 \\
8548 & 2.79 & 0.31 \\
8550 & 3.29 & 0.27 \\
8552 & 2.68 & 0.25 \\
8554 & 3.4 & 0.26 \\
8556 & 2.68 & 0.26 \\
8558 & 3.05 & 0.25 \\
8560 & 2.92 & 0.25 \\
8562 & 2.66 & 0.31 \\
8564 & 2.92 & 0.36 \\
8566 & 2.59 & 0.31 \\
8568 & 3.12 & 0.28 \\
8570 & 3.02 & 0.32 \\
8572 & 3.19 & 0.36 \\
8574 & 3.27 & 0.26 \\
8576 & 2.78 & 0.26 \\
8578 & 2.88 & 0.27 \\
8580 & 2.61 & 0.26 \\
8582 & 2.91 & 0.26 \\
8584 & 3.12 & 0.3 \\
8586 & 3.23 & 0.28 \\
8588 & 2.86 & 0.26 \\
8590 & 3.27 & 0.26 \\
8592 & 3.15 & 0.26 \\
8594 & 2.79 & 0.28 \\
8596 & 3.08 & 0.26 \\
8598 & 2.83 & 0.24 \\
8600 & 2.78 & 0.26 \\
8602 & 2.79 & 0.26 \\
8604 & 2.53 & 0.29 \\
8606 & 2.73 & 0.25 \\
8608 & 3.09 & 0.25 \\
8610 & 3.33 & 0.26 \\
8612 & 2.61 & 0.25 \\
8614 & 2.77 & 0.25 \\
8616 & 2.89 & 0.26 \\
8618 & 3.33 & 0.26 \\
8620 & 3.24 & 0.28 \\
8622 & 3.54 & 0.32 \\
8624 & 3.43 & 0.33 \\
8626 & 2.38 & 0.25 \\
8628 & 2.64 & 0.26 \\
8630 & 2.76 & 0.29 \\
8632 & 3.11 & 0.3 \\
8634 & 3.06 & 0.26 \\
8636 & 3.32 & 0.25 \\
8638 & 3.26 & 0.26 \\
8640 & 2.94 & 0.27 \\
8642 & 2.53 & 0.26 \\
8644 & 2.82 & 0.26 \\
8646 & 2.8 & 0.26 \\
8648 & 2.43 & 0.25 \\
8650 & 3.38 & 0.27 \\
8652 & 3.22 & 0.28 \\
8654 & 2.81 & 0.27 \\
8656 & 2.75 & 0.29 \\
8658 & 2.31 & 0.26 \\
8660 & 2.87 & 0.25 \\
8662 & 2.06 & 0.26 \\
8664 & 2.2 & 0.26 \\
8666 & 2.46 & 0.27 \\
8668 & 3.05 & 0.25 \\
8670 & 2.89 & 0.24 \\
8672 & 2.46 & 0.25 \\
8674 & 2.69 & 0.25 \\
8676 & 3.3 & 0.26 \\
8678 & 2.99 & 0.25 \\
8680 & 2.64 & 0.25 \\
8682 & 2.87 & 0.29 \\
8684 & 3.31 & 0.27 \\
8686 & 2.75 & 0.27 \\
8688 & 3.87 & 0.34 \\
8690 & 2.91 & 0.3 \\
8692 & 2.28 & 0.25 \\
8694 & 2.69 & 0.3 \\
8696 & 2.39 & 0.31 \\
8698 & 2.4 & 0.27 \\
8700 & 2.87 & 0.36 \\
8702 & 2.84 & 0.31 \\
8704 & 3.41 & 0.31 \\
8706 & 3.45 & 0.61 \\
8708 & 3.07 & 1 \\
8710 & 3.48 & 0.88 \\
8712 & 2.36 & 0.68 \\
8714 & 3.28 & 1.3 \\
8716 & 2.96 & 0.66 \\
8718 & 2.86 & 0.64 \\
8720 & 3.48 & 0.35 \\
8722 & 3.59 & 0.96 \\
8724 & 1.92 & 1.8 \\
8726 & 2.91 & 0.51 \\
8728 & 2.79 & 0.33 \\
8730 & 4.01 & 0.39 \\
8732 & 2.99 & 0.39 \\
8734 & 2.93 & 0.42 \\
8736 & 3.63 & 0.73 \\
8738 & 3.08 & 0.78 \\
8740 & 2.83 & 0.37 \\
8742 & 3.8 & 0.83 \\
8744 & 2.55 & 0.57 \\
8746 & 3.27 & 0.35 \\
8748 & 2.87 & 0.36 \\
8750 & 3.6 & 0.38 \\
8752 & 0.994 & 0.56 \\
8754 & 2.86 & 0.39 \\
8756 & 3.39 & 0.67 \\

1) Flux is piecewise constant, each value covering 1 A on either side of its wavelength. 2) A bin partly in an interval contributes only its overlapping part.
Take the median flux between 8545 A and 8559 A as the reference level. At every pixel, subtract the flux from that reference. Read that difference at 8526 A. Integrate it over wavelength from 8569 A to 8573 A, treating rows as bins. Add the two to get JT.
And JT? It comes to -1.6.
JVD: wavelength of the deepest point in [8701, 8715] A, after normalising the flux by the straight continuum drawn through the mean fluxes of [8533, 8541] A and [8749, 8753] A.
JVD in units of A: 8712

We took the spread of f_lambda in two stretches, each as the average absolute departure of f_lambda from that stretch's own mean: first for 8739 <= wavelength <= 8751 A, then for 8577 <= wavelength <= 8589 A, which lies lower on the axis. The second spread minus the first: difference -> -0.24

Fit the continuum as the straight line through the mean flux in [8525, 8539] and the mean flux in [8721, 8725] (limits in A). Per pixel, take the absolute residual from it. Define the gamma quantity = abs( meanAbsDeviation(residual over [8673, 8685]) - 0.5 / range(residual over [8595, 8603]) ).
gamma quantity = 1.5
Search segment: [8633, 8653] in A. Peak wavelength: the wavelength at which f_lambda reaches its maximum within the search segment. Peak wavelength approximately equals 8650 A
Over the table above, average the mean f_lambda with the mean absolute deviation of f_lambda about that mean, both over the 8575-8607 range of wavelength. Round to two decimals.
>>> 1.53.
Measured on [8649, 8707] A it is 1.58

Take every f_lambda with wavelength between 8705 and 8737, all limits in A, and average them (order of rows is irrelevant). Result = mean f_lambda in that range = 3.11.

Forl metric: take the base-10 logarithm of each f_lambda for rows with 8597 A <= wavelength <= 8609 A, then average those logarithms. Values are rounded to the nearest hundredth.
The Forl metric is 0.45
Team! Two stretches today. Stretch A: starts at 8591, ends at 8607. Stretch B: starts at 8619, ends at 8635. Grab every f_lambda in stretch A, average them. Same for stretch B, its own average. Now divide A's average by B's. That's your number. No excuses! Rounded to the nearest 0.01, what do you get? 0.94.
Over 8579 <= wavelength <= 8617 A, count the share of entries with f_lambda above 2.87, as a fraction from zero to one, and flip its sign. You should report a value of -0.47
